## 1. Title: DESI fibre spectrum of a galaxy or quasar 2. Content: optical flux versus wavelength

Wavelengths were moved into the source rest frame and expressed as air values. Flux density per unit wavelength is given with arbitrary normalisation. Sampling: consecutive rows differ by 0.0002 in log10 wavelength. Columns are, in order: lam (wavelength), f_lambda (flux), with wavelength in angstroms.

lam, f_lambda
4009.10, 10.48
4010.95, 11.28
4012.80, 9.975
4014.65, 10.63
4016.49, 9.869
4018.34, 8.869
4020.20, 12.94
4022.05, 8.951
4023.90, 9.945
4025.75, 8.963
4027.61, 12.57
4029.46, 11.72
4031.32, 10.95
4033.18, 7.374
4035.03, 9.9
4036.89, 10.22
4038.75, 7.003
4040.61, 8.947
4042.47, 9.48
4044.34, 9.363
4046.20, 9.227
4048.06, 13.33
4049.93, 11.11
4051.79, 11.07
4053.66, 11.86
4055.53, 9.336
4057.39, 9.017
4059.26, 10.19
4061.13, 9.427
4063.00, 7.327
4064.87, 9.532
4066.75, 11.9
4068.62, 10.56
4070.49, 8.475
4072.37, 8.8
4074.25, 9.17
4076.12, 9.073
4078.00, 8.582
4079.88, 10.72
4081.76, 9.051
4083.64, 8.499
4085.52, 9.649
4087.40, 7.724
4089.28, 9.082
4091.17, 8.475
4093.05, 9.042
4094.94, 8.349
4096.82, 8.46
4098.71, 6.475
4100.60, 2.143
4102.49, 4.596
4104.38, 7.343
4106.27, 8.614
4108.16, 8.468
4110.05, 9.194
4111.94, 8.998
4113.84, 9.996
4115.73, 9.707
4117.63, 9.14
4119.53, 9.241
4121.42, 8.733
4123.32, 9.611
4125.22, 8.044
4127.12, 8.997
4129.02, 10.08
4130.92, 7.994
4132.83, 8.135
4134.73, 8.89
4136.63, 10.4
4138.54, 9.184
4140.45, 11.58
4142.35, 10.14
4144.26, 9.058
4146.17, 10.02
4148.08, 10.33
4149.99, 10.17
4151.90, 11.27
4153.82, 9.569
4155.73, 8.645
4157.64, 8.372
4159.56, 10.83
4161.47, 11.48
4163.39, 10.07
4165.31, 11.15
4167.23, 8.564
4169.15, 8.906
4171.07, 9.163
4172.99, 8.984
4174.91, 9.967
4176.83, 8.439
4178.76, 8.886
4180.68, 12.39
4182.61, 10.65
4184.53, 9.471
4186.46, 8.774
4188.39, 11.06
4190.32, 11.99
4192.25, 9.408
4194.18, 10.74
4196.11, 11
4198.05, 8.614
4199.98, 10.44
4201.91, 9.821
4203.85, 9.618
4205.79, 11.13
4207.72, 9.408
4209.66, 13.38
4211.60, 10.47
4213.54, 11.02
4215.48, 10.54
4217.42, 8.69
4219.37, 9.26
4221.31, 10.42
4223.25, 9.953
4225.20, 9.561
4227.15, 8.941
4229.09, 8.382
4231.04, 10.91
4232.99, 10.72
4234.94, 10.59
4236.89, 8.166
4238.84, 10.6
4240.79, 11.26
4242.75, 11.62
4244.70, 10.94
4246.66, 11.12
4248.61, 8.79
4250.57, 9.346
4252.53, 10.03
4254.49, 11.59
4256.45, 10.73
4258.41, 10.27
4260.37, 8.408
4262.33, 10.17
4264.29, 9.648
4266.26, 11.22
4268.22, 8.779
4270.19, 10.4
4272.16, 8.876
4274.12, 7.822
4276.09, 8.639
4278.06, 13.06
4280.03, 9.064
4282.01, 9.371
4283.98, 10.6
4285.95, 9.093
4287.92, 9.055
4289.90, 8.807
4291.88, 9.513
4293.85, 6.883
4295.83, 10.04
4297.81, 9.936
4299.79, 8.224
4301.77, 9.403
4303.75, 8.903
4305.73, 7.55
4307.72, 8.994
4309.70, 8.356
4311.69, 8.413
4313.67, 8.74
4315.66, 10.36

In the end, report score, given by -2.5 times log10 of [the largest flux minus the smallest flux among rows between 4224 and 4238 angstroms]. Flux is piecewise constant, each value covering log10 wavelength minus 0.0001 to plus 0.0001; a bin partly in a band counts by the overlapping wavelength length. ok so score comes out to -1.1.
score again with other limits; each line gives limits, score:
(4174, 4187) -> -1.5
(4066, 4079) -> -1.3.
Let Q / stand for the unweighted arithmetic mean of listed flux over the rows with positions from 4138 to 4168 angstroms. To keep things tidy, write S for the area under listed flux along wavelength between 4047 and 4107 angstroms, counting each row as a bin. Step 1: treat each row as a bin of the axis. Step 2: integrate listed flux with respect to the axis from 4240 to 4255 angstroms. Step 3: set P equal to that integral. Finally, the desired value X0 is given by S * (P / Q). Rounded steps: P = 158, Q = 10.0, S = 538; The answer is 8482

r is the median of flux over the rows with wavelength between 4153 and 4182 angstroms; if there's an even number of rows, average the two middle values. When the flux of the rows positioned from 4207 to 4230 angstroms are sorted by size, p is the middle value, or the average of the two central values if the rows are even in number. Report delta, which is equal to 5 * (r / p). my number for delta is 4.7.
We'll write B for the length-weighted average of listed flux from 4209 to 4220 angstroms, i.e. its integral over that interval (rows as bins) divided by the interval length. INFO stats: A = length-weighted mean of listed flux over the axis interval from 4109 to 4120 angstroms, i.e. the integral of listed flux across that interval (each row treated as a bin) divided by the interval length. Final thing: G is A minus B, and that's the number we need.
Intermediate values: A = 9.37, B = 10.5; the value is -1.1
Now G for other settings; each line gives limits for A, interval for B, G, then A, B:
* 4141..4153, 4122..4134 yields 1.4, 10.20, 8.8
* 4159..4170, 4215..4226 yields 0.5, 10.15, 9.7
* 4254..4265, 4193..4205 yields 0.0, 10.09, 10.0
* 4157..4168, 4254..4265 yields 0.1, 10.15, 10.1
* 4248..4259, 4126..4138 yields 1.1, 10.16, 9.1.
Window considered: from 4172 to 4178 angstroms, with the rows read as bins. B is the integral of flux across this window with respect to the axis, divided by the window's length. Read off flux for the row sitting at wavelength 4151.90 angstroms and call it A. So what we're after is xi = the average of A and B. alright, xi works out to 10.2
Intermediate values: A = 11.27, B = 9.1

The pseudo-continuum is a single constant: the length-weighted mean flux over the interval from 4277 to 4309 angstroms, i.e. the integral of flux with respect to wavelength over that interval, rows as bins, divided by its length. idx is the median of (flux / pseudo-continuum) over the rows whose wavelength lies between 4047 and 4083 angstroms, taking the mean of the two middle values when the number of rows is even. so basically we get 1.02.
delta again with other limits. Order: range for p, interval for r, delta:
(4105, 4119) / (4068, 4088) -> 5.0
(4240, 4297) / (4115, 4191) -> 4.9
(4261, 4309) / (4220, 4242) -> 5.7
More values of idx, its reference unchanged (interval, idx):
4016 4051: 1.06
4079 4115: 0.92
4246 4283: 1.04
